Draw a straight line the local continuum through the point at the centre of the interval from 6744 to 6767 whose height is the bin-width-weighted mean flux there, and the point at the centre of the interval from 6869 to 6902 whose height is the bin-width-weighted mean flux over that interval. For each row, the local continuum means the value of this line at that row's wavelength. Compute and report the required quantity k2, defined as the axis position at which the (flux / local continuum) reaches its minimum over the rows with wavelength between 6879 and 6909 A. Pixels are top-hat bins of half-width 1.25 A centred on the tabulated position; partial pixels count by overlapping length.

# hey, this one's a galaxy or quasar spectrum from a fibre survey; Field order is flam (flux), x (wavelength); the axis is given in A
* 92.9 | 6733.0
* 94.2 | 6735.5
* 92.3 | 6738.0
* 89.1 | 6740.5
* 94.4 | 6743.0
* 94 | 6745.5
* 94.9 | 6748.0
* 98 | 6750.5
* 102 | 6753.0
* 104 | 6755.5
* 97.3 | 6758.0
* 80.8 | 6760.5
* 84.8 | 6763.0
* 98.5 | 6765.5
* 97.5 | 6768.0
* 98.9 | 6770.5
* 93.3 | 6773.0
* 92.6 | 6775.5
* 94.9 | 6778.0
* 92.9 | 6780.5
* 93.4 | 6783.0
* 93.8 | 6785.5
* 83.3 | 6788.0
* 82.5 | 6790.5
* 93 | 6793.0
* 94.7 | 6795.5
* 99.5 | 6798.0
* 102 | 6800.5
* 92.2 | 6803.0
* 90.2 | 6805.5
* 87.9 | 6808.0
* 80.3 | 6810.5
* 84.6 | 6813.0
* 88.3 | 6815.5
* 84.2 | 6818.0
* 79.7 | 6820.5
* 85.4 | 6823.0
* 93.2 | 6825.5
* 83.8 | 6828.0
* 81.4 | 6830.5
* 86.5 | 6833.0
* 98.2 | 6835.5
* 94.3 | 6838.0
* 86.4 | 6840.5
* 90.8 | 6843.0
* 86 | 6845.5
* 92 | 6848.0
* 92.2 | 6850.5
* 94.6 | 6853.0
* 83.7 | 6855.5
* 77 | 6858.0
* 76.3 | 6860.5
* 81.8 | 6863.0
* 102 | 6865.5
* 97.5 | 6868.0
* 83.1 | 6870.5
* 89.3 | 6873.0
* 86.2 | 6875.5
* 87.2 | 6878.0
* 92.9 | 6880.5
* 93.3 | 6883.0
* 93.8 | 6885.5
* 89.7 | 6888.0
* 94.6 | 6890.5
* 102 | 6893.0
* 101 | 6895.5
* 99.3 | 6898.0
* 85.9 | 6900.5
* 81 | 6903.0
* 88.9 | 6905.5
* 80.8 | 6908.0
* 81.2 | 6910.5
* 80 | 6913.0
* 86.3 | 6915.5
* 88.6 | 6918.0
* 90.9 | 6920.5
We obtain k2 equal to 6908.0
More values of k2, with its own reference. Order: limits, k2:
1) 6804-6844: 6820.5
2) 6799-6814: 6810.5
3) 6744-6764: 6760.5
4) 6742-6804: 6760.5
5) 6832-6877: 6860.5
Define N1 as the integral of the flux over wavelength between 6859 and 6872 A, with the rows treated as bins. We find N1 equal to 1143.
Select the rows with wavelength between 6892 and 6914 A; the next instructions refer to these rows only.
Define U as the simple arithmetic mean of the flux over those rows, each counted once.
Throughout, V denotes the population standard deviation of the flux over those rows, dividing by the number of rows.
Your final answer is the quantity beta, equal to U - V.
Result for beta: 80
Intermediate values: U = 89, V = 8.8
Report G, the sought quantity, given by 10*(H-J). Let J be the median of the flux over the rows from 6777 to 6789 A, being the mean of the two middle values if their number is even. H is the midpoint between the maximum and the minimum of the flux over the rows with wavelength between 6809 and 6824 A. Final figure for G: -94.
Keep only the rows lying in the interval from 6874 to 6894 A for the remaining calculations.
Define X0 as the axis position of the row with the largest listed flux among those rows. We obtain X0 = 6893.0 A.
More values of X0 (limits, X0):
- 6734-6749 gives 6748.0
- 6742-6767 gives 6755.5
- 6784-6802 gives 6800.5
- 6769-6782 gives 6770.5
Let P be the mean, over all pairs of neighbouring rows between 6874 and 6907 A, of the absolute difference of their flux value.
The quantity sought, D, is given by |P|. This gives 4.41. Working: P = 4.41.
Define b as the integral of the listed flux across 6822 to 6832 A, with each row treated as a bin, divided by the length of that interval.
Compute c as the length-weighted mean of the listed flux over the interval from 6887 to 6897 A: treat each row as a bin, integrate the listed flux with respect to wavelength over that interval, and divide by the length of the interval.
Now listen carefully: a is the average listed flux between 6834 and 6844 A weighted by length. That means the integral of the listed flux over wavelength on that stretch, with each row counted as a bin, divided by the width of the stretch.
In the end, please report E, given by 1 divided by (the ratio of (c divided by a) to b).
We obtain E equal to 82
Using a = 92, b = 86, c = 97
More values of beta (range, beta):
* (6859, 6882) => 81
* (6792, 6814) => 85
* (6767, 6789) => 89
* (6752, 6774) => 88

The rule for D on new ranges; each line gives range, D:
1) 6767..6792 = 2.69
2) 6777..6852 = 4.87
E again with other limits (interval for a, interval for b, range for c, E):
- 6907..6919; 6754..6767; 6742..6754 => 81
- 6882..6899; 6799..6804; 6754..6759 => 93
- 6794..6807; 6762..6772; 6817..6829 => 107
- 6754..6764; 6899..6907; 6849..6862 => 93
